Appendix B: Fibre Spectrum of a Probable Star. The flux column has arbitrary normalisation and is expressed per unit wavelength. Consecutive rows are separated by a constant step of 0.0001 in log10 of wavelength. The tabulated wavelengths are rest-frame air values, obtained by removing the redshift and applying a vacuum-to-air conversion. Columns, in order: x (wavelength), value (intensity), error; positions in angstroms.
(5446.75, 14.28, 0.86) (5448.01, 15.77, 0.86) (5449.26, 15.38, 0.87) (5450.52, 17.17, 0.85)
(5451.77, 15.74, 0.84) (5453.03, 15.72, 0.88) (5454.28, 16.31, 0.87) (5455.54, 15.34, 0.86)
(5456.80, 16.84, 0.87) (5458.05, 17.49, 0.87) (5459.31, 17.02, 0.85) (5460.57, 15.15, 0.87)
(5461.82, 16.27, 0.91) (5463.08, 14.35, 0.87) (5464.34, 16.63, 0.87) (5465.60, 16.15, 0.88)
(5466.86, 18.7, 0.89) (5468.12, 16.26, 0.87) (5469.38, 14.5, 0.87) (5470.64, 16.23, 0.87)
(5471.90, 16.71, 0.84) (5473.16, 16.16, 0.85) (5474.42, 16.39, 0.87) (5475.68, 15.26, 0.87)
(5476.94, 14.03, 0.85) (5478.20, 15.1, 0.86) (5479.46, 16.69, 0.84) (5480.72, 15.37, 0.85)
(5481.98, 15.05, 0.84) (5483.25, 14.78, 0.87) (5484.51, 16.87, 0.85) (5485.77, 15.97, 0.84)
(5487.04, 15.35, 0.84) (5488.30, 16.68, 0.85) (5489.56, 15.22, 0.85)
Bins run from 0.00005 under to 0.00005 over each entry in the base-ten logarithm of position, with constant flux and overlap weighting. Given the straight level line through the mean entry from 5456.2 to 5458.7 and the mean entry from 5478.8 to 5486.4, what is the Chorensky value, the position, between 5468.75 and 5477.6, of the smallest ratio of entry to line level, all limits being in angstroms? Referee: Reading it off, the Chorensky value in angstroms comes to 5476.94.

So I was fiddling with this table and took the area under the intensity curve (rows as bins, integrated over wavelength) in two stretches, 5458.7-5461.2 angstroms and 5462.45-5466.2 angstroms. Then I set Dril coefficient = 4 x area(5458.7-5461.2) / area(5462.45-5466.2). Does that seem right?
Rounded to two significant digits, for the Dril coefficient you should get 2.7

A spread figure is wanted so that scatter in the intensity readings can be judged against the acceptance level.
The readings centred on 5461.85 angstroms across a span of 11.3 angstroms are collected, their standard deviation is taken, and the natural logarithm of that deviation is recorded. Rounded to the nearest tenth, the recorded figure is 0.2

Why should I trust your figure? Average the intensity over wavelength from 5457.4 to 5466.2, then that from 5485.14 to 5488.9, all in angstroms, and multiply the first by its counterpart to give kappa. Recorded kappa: 258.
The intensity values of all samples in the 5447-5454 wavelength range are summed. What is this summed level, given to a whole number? 80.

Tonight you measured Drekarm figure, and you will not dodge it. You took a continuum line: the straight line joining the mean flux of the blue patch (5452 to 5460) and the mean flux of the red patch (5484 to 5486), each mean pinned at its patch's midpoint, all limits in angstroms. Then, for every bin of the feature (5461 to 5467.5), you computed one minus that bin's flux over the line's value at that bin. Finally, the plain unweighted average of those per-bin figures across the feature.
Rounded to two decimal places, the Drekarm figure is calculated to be 0.00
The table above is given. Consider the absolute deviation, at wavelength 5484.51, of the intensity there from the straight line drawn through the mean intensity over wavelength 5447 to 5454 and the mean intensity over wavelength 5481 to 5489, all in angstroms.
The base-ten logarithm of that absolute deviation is 0.0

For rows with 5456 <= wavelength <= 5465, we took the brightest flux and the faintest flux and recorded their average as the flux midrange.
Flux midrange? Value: 15.9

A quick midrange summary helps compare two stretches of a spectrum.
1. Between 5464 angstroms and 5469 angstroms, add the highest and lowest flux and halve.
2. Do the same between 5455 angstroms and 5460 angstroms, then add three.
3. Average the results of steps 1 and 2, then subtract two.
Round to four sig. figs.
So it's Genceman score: 16.42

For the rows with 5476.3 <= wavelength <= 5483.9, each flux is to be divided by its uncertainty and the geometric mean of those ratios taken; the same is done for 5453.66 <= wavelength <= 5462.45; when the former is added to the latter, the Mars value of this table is 36.5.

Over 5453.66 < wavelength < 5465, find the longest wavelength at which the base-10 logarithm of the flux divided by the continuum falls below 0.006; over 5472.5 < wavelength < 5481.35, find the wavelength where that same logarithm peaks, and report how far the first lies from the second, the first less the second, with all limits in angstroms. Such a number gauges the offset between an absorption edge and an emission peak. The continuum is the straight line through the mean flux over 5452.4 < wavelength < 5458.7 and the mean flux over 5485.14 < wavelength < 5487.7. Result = -16.4 angstroms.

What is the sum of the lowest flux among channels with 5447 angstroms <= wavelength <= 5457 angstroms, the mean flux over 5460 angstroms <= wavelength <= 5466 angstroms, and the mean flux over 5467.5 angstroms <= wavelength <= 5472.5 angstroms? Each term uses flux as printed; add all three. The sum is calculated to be 47.0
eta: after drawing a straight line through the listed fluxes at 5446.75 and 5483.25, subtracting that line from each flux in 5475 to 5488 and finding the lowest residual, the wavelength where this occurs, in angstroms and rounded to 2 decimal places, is 5476.94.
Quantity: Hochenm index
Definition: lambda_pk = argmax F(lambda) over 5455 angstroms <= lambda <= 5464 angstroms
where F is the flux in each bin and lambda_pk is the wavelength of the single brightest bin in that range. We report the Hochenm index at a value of 5458.05 angstroms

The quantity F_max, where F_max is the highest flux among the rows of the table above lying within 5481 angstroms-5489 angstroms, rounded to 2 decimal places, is 16.87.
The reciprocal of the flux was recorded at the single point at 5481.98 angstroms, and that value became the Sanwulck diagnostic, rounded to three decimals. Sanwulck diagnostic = 0.066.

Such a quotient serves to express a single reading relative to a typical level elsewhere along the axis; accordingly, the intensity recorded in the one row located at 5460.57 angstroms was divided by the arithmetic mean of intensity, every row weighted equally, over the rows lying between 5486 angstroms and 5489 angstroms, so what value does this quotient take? 0.95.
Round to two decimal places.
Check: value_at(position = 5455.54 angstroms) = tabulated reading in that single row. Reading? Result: 15.34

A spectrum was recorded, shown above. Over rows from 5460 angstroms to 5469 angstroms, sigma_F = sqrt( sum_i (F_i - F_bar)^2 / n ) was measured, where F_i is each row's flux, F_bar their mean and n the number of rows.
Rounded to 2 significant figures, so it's 1.3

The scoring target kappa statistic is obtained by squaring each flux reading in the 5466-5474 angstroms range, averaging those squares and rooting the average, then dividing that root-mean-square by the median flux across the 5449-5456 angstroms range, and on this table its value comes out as 1.047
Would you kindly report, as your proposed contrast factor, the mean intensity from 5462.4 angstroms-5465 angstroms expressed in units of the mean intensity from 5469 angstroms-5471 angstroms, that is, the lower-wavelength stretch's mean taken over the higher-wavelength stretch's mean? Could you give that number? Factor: 1.008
